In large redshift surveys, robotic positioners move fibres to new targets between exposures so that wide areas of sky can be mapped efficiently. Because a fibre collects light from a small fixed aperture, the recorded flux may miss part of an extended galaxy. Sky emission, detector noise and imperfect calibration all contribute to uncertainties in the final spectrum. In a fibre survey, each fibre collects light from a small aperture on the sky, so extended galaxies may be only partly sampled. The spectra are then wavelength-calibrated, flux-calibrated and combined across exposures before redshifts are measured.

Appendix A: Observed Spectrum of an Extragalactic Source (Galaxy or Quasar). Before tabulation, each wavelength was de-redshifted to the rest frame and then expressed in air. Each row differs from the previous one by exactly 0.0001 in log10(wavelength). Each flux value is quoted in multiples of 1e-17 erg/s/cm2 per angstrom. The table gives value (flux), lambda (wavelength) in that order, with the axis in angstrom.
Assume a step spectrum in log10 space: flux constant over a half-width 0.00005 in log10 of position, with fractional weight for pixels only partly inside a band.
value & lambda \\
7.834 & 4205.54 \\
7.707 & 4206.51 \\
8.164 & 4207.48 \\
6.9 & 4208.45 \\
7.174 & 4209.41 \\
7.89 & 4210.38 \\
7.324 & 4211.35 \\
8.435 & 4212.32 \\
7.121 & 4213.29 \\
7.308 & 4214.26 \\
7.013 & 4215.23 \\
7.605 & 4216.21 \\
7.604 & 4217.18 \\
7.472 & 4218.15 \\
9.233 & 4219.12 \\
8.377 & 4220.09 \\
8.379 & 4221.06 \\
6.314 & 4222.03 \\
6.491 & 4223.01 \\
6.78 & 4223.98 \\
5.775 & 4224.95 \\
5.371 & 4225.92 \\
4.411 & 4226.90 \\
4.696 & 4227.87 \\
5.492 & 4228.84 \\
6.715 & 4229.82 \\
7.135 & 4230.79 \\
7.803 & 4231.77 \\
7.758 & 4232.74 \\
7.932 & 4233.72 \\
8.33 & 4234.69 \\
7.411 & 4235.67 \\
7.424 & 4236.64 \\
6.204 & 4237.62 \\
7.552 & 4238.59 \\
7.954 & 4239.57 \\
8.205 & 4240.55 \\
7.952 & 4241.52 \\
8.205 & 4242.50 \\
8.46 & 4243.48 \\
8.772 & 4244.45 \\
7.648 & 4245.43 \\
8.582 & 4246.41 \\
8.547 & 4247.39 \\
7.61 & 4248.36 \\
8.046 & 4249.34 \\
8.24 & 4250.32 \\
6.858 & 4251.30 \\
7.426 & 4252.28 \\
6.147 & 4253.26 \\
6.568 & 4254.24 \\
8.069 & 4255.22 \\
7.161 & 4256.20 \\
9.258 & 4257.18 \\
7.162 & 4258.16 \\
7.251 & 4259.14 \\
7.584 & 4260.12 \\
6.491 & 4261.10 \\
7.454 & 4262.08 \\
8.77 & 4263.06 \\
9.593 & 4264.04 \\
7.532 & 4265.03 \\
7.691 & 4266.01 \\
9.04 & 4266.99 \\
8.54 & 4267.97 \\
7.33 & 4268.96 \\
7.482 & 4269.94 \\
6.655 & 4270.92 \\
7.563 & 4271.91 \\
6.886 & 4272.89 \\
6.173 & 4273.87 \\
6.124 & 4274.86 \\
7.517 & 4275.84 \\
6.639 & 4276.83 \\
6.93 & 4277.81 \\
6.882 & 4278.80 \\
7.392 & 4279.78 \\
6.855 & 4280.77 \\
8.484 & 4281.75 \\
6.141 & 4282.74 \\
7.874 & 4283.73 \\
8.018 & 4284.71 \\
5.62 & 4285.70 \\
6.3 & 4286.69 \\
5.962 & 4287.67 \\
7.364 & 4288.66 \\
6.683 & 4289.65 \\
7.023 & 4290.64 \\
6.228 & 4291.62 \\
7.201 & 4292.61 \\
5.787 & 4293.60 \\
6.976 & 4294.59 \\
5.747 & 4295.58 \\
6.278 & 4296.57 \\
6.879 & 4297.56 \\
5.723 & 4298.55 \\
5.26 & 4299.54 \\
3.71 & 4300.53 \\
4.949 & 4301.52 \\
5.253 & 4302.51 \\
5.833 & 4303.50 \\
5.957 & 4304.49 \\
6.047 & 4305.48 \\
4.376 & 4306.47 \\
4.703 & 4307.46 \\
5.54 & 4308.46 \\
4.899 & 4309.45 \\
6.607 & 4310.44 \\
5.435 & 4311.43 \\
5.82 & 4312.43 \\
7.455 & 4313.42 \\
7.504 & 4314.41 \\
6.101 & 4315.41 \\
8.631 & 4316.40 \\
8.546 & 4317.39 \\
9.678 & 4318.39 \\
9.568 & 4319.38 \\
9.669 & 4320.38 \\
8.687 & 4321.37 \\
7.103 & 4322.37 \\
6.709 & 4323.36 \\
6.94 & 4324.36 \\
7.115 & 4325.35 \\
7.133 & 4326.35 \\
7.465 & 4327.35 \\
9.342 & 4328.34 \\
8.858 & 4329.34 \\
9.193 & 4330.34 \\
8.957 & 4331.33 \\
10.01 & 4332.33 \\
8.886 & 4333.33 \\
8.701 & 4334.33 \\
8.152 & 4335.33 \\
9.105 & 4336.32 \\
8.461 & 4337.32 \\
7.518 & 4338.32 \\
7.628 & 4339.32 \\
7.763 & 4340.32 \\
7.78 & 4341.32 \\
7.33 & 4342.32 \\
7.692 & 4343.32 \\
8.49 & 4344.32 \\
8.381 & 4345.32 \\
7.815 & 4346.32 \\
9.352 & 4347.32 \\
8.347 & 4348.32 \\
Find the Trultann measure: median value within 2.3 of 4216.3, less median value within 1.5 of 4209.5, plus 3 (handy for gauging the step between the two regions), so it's 3.3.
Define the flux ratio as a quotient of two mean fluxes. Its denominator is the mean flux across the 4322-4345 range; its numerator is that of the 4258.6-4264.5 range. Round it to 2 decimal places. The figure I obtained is 0.97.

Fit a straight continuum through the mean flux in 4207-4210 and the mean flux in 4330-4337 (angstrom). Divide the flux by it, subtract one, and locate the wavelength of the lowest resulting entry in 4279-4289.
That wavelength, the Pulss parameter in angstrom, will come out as 4285.70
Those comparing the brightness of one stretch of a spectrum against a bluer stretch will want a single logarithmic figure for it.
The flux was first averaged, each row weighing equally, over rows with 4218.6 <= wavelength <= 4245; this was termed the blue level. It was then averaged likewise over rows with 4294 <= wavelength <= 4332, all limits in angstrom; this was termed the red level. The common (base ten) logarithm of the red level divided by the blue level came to -0.02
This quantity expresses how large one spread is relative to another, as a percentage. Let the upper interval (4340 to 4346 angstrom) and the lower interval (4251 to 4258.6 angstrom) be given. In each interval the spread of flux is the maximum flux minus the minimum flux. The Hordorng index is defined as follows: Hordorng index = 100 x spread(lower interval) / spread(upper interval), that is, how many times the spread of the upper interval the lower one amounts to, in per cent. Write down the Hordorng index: 268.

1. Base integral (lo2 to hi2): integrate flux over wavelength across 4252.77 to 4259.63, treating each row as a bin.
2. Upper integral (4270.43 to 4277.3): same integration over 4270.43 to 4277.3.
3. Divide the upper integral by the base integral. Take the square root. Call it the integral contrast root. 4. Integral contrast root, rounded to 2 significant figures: 0.96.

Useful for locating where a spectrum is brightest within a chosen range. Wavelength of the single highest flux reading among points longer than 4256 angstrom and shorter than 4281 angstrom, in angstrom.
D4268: 4264.04 angstrom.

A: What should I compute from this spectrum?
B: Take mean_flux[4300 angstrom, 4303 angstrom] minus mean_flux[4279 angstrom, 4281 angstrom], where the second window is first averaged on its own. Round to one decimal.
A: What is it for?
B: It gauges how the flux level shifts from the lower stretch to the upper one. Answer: -2.5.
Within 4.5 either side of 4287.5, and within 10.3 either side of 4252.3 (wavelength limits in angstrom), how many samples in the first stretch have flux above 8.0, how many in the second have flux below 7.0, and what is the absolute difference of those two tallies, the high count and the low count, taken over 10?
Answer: 0.30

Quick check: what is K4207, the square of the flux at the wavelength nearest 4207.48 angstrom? 67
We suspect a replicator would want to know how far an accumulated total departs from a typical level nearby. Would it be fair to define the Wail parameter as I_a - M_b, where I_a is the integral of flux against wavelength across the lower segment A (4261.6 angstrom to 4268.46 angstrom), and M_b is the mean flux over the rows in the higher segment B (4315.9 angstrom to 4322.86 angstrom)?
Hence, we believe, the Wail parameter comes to 49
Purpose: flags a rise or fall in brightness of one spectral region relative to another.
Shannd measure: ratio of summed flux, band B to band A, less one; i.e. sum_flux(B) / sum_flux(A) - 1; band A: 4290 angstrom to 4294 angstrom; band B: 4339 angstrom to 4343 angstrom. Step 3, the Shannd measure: 0.16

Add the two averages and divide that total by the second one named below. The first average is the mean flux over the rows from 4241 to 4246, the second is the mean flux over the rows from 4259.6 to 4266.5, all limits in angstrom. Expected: 2.04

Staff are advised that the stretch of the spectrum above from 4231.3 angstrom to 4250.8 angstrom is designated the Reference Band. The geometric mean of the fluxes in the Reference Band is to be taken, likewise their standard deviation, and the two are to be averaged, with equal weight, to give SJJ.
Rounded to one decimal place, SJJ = 4.2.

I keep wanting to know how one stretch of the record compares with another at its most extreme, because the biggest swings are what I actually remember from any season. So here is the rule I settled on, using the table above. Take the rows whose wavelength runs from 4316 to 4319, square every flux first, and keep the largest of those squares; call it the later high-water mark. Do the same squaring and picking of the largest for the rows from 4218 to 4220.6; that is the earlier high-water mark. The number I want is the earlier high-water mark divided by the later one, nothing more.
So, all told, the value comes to 0.9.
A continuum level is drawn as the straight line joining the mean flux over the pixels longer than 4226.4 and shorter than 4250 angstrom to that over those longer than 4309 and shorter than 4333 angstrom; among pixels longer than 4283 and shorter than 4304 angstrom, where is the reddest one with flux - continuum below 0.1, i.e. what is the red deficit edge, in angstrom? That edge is 4303.50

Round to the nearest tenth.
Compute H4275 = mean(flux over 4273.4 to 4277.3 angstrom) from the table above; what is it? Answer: 6.6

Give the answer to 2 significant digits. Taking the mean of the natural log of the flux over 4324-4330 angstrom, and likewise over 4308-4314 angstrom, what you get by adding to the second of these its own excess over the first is 1.5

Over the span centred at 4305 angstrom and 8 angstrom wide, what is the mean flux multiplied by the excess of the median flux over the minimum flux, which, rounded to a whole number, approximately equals 5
